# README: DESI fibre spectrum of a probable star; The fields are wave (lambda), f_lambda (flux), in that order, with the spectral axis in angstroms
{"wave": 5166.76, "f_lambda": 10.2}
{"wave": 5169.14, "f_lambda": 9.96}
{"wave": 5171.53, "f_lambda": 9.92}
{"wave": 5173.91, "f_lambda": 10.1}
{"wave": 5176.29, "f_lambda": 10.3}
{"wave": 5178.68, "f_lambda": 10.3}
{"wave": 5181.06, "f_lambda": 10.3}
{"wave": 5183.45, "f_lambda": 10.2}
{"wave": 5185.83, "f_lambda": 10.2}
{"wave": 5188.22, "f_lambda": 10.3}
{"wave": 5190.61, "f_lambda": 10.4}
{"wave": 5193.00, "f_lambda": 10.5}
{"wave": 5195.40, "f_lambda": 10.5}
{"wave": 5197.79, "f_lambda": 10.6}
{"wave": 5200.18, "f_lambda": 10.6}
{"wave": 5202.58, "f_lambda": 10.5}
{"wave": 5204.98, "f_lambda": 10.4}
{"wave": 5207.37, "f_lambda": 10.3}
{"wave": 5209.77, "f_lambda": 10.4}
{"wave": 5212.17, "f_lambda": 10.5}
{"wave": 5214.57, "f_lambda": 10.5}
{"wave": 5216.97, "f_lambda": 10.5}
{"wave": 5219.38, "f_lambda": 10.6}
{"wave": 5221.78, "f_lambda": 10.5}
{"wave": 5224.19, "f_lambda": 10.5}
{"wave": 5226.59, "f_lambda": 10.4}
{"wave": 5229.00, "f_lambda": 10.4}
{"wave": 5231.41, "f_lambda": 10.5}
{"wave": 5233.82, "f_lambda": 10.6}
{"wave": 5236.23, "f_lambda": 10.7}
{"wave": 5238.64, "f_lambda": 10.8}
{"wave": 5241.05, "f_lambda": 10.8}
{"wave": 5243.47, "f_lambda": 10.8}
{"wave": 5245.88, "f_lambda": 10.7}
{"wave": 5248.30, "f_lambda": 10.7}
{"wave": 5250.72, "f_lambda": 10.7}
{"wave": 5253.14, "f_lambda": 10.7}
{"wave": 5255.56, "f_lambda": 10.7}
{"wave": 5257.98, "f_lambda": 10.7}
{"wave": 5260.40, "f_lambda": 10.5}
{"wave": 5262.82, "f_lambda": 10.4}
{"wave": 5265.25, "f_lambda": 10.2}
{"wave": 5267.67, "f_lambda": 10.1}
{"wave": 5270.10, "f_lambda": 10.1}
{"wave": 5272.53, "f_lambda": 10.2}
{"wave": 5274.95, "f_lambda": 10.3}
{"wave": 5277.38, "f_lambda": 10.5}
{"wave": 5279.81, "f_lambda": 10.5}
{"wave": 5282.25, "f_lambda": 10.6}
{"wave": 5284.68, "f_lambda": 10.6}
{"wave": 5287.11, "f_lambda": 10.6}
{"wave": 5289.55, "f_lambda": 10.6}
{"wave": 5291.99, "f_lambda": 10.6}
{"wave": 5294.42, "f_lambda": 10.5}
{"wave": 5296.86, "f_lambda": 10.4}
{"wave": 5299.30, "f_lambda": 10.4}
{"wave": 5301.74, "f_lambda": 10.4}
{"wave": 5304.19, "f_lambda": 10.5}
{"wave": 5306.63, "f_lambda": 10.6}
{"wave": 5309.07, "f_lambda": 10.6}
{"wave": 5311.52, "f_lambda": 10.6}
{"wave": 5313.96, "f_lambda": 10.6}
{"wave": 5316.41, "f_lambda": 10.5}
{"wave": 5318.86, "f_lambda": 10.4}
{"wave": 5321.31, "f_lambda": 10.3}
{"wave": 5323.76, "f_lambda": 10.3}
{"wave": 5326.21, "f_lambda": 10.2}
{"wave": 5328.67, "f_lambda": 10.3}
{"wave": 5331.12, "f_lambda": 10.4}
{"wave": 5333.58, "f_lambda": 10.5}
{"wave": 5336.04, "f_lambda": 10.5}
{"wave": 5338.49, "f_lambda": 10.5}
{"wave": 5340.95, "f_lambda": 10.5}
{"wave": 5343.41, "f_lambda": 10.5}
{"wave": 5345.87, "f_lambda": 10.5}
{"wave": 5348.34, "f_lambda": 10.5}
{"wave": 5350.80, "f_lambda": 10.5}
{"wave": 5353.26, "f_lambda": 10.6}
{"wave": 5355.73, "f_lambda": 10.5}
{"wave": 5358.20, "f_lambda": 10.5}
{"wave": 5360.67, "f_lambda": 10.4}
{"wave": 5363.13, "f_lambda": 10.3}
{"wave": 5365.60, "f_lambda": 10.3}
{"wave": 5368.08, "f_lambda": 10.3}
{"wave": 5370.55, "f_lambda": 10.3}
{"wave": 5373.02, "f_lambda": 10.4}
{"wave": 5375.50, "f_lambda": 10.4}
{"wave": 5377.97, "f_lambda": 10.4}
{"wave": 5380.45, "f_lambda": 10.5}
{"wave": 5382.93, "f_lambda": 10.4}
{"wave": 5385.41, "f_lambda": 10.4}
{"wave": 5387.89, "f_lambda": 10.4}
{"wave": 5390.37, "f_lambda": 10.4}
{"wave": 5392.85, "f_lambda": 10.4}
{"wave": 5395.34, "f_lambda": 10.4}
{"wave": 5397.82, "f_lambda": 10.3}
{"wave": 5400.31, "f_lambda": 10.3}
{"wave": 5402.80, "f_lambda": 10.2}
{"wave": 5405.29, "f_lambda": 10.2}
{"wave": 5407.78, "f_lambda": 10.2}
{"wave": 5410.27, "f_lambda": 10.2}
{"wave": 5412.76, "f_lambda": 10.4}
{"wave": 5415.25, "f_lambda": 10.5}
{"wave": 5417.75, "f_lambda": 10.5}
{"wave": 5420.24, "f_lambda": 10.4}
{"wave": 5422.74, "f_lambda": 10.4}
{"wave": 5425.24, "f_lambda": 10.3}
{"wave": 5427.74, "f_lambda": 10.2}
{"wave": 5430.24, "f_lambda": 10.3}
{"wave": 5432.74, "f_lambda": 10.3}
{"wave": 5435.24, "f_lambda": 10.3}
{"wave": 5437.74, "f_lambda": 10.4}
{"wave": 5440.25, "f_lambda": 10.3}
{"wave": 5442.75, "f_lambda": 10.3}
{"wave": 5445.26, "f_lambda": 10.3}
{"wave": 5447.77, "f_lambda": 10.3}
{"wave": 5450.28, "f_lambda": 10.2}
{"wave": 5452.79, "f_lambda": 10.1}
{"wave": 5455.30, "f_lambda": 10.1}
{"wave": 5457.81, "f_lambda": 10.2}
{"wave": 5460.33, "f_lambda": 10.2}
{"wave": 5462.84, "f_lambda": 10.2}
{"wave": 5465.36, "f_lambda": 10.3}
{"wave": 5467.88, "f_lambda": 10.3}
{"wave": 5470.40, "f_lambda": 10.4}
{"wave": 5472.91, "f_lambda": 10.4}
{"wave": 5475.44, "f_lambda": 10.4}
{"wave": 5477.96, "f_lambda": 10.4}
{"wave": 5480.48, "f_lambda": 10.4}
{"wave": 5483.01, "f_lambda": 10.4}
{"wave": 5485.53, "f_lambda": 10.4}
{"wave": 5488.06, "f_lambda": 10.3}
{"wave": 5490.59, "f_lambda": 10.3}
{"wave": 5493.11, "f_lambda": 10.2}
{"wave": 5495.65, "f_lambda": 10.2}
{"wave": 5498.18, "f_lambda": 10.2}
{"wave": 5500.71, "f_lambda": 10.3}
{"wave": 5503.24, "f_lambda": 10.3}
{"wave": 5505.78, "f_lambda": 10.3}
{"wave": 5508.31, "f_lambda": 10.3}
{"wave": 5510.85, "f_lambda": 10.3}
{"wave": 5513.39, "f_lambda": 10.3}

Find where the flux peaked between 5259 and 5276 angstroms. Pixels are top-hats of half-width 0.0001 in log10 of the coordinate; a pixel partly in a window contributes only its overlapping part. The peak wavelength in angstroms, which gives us 5260.40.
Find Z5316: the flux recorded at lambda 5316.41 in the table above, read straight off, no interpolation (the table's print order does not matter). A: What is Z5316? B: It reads 10.5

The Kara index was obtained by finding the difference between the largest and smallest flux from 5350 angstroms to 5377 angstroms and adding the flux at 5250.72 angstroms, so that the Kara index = 11.0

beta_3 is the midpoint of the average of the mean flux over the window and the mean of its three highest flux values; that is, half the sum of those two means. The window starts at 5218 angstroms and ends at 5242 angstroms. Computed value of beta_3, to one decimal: 10.7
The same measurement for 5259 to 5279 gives 10.4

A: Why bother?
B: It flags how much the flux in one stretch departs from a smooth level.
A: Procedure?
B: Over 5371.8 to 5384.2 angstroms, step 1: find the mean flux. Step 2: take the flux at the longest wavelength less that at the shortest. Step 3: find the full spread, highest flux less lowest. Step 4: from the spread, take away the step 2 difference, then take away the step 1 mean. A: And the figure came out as -10.3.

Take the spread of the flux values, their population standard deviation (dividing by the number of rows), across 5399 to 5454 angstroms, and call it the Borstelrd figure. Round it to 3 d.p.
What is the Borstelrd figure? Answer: 0.100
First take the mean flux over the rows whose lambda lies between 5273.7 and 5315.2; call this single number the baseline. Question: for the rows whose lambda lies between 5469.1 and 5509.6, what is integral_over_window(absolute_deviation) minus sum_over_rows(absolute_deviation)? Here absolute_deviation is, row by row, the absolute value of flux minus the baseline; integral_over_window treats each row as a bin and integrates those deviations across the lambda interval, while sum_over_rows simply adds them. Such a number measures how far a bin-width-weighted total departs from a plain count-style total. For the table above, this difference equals 4.9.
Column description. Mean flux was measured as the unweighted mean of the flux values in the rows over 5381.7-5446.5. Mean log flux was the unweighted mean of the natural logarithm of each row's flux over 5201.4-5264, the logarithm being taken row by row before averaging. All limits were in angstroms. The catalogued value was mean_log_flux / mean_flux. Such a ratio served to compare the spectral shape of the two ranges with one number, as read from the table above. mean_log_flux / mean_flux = 0.228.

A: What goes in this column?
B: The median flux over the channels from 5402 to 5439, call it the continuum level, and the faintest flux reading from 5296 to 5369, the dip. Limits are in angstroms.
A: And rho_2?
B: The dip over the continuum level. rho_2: 0.99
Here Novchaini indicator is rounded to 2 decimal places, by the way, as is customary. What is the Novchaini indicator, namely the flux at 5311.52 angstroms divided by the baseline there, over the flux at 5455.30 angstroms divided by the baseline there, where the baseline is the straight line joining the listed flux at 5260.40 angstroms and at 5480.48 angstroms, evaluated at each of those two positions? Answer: 1.04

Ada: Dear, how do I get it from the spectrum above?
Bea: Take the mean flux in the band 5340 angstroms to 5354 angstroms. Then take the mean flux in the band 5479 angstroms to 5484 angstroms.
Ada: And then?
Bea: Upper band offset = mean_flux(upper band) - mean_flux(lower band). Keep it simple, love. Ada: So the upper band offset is -0.12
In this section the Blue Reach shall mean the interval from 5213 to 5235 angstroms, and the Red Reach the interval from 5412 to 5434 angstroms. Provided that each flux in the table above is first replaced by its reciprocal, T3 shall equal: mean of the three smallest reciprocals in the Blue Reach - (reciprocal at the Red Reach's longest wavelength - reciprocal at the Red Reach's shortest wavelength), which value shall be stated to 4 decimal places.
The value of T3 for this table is 0.0937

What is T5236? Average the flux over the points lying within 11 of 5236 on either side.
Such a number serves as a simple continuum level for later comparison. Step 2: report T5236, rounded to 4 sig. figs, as 10.63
